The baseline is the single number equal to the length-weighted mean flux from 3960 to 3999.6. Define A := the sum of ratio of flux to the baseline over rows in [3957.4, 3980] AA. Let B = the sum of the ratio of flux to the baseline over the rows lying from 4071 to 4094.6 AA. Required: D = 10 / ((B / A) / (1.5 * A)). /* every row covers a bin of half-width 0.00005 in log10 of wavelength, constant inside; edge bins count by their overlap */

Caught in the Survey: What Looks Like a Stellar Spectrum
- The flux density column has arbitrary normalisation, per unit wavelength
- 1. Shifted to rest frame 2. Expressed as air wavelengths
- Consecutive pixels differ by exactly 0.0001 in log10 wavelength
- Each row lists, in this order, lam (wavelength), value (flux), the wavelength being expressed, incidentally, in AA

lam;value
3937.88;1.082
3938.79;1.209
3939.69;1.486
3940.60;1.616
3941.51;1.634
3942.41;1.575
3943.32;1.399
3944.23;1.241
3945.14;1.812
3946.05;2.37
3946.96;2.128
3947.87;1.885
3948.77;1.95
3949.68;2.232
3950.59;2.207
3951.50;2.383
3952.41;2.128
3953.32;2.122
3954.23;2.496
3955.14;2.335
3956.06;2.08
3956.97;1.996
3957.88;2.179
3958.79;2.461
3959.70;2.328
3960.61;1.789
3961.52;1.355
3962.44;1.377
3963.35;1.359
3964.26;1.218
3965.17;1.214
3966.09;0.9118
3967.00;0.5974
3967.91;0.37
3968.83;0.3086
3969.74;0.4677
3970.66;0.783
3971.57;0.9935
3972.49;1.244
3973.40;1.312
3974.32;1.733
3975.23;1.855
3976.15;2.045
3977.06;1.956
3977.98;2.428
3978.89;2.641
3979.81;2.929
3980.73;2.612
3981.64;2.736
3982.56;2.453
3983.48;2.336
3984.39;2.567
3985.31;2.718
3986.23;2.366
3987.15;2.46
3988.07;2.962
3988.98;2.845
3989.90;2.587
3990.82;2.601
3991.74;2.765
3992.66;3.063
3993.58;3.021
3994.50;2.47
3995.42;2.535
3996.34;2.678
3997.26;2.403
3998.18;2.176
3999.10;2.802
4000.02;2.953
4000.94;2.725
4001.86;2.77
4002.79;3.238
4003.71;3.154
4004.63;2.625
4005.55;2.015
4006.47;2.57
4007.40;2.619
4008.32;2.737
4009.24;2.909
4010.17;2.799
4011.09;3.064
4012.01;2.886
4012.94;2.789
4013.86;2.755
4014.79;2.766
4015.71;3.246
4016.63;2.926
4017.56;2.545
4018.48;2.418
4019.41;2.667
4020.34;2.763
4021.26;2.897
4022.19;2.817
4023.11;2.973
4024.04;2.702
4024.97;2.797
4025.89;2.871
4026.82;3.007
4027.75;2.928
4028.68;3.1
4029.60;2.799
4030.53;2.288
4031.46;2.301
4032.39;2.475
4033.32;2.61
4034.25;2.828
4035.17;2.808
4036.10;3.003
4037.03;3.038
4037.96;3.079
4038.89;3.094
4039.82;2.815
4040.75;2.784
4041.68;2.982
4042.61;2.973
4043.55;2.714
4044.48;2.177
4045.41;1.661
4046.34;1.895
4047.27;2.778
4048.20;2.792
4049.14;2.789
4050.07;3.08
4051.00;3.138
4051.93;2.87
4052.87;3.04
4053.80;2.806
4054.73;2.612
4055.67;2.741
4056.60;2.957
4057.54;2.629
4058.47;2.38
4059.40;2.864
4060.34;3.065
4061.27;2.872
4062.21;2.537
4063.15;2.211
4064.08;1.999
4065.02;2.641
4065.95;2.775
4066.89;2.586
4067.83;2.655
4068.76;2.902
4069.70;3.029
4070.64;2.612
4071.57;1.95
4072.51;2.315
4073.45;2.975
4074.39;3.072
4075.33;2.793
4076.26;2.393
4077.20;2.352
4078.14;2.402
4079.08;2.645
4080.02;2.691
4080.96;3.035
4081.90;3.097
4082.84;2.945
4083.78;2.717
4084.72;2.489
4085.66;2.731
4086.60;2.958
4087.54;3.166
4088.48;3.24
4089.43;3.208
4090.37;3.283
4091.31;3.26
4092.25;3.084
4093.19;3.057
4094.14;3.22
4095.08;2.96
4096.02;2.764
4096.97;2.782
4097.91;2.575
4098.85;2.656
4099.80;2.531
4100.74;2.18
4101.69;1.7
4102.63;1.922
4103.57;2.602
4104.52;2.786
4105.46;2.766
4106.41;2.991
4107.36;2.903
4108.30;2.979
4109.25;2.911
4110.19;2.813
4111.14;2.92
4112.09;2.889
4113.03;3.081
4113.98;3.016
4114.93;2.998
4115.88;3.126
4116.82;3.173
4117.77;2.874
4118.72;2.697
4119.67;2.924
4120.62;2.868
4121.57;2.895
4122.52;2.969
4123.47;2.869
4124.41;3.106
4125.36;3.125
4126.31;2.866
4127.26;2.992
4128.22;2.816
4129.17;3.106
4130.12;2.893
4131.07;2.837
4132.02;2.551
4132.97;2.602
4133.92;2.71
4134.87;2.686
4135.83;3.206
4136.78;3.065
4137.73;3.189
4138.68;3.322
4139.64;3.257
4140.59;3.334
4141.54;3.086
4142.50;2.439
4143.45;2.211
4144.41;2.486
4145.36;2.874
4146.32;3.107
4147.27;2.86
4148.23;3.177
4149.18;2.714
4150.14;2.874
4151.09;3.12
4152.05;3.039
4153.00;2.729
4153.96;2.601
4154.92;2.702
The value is 151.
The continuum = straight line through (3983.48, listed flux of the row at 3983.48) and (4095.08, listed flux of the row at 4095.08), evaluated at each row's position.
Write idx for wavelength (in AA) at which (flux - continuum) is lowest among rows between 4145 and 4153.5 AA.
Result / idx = 4153.00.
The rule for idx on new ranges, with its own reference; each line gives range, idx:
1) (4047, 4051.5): 4047.27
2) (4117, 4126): 4118.72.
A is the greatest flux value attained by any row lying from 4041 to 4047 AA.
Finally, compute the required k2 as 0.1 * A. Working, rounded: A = 2.982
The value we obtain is 0.30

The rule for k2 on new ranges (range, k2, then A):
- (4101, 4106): 0.28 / 2.786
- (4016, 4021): 0.29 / 2.926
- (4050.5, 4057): 0.31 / 3.138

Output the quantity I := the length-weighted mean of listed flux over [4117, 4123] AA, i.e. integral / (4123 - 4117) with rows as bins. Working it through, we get 2.9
